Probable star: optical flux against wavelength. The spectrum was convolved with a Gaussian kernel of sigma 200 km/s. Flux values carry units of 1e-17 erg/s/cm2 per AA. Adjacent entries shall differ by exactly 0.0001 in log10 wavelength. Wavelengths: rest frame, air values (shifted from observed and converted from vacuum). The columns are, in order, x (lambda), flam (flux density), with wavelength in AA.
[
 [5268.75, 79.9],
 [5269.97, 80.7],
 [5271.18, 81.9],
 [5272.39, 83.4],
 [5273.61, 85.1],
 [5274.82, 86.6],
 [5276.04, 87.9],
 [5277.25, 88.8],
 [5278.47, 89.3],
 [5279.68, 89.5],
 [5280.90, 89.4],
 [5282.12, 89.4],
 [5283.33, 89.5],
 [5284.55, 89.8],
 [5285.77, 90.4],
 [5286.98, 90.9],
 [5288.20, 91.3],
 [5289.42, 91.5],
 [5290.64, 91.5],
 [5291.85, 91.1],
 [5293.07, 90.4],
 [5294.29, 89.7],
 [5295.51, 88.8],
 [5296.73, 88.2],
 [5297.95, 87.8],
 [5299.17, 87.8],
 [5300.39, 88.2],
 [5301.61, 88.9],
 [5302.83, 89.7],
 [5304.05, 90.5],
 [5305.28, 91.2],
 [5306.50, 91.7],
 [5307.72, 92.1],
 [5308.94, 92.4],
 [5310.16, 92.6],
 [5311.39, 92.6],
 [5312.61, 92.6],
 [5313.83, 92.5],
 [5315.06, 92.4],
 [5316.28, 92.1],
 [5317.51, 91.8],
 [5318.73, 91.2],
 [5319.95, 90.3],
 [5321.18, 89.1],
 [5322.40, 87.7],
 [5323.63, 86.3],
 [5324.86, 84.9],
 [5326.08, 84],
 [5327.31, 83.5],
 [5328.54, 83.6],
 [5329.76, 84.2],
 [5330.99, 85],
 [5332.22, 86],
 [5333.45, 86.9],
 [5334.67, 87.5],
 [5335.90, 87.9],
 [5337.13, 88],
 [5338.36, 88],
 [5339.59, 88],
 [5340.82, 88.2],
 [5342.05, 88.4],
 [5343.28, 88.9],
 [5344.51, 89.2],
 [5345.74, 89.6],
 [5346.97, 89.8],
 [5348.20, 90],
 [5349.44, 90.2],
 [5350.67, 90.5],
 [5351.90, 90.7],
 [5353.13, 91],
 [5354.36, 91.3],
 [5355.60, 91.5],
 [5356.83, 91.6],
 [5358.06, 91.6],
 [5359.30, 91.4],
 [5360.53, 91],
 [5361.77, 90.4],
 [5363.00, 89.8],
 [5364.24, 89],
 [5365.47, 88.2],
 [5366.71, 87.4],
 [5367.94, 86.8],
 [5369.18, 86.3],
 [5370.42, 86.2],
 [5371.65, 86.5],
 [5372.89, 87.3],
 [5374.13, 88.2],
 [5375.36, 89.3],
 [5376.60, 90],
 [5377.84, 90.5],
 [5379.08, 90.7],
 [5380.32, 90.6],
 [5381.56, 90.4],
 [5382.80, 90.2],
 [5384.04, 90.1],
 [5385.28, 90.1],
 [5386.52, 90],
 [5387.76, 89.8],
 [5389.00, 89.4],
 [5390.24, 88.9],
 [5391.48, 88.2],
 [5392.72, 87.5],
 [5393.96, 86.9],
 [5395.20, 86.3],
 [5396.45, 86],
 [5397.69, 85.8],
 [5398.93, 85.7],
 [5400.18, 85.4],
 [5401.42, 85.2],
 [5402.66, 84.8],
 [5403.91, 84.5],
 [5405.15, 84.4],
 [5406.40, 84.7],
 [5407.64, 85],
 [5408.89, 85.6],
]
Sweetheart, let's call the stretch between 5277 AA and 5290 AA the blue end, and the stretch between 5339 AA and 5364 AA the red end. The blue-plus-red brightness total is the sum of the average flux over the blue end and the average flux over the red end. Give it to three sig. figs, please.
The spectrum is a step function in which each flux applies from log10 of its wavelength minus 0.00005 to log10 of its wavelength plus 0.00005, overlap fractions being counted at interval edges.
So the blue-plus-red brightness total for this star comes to 180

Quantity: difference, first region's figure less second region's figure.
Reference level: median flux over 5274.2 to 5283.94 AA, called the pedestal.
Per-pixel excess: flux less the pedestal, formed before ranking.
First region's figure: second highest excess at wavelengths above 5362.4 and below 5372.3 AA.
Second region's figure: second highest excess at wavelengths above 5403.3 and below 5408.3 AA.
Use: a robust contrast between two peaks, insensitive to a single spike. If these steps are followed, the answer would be 4.3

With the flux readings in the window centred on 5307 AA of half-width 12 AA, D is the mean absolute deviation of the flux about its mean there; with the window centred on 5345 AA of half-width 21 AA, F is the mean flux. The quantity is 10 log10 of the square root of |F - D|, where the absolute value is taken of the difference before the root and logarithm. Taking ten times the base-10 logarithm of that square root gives 9.70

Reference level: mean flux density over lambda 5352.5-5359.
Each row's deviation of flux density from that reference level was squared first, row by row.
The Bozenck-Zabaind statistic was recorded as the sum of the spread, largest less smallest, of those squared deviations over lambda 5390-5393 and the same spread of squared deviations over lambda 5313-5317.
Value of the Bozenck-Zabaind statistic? 10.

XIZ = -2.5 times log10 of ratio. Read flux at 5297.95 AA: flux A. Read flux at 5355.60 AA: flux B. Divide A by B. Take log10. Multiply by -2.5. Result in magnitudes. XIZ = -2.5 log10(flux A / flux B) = 0.045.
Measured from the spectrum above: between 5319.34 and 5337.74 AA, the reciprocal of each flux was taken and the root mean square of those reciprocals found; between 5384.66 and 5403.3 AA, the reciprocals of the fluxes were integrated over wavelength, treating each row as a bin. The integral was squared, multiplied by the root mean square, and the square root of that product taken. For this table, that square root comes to 0.0230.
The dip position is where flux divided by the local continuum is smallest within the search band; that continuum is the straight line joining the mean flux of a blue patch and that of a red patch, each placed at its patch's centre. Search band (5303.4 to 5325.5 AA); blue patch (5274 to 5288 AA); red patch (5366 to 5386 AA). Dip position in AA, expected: 5324.86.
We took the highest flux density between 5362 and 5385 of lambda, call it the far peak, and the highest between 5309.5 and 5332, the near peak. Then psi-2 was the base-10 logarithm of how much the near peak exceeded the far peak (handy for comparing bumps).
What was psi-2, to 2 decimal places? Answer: 0.28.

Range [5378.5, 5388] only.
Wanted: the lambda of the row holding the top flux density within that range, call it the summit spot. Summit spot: 5379.08 AA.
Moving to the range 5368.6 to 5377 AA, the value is 5376.60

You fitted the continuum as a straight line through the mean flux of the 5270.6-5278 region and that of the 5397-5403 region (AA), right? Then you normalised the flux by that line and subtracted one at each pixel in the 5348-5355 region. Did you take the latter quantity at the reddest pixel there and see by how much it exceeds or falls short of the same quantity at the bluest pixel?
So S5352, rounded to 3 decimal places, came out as 0.015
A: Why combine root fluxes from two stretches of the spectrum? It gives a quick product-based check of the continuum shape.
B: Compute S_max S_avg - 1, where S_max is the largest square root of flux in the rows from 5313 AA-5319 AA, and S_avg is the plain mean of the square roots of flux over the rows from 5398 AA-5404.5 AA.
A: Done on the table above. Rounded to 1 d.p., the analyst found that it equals 87.7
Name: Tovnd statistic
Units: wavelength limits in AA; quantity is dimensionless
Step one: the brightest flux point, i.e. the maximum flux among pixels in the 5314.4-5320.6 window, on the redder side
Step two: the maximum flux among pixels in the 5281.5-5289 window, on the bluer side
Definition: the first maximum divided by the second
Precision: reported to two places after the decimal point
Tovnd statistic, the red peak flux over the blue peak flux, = 1.01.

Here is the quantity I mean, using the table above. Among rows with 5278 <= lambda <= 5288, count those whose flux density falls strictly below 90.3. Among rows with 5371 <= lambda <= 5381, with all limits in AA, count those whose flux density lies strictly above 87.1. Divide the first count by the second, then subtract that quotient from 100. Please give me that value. 99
